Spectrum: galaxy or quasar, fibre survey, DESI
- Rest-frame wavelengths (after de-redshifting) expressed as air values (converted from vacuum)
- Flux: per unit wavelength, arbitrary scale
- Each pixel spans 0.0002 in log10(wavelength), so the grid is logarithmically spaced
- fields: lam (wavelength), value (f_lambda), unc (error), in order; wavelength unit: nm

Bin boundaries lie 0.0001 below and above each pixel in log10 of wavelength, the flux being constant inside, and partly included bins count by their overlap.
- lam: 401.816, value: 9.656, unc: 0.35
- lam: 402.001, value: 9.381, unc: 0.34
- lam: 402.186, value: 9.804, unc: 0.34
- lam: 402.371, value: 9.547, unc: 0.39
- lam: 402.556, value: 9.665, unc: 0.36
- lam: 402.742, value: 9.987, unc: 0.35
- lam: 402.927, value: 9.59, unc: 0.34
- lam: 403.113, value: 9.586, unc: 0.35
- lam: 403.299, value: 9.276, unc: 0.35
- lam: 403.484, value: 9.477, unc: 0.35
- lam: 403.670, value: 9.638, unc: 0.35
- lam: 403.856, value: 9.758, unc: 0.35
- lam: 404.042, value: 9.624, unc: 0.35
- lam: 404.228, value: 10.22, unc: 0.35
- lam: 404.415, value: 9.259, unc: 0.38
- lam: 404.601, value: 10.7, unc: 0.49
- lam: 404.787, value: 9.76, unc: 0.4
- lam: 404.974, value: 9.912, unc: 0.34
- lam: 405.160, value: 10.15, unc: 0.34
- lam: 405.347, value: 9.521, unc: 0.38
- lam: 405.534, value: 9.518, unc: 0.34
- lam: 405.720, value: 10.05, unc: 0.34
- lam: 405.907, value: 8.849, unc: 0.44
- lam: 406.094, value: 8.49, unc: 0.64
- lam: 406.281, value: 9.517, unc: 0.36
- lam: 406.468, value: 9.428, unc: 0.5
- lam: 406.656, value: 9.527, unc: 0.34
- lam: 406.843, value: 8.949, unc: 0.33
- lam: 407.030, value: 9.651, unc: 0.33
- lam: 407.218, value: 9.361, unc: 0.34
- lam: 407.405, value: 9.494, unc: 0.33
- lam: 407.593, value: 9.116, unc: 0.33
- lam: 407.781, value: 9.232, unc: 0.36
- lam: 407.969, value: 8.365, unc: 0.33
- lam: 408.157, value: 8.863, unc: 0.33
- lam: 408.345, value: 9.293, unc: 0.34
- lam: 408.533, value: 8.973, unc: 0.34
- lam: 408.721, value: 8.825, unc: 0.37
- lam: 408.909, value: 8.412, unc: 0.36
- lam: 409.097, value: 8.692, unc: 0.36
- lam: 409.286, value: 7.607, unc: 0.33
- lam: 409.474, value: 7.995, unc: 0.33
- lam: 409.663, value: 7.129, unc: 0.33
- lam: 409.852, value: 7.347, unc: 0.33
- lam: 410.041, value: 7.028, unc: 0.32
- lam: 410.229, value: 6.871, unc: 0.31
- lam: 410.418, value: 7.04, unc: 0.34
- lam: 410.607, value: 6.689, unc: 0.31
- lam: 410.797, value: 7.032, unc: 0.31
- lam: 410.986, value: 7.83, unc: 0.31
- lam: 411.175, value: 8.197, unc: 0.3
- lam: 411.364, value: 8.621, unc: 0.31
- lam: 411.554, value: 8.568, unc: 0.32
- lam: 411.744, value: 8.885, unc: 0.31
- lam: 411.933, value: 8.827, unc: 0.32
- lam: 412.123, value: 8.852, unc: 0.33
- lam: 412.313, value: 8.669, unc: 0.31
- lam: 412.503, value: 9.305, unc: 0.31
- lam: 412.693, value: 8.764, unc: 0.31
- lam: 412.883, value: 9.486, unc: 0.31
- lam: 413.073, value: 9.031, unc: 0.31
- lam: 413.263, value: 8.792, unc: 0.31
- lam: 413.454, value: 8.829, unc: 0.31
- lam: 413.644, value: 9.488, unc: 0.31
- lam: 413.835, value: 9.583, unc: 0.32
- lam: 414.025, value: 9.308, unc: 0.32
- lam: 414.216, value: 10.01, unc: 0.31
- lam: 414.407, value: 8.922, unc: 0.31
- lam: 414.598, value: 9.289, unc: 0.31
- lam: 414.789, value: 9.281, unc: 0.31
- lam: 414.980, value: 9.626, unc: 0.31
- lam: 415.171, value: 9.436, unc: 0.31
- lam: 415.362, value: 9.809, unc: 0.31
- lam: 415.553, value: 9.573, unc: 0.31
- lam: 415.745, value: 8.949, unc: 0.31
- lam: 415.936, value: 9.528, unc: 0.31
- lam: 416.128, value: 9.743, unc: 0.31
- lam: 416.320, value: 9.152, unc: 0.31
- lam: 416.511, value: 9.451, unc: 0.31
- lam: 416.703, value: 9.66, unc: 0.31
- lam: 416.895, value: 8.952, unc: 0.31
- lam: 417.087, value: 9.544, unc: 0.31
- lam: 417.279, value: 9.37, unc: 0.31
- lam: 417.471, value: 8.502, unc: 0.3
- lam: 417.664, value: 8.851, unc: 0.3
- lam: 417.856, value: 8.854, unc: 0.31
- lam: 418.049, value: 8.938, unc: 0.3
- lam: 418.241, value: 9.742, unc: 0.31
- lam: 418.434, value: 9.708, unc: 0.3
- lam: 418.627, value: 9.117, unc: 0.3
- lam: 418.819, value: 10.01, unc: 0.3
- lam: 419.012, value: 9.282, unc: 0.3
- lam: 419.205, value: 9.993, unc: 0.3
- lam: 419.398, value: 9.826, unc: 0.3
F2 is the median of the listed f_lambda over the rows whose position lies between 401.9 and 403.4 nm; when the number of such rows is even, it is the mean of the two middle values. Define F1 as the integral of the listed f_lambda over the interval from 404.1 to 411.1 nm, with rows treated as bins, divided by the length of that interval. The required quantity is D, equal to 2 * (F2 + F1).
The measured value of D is 36.7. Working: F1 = 8.77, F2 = 9.6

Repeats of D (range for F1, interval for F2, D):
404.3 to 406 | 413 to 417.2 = 38.4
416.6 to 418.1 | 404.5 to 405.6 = 37.8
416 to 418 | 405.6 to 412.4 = 35.9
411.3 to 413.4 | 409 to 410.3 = 32.5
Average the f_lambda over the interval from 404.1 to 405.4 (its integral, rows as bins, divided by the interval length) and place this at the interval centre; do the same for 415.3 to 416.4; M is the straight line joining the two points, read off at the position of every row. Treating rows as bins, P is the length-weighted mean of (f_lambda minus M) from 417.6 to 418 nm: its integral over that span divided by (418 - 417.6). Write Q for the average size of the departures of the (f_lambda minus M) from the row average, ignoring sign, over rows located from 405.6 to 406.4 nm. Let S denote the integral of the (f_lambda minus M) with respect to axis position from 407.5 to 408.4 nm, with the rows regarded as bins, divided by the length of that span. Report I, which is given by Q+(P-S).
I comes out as 0.9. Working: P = -0.5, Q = 0.56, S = -0.8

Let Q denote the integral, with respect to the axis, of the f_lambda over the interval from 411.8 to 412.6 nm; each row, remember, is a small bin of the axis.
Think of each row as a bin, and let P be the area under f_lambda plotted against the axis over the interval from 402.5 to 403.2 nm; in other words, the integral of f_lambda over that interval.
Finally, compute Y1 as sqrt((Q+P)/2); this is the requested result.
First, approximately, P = 6.8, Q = 7.1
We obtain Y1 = 2.64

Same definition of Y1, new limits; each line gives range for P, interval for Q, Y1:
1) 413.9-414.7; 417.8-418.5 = 2.65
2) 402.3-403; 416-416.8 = 2.68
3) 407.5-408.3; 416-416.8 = 2.71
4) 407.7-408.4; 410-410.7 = 2.35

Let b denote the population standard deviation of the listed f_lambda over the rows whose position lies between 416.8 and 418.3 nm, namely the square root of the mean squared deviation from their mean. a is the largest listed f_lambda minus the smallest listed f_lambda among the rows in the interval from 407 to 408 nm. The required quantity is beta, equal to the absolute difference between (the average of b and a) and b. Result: 0.45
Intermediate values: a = 1.29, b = 0.39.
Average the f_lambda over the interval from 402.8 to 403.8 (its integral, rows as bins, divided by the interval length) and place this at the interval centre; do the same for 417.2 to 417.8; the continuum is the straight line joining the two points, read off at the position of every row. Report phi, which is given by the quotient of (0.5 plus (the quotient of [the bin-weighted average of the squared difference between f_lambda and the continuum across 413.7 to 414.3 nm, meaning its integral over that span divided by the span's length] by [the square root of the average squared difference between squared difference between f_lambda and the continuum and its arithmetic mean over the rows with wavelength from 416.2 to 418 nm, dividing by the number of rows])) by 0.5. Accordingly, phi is 5.4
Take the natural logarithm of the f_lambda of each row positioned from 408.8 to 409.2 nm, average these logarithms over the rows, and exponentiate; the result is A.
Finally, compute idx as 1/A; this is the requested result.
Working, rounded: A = 8.55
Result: 0.117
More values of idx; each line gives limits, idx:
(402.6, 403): 0.102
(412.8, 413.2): 0.108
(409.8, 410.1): 0.139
